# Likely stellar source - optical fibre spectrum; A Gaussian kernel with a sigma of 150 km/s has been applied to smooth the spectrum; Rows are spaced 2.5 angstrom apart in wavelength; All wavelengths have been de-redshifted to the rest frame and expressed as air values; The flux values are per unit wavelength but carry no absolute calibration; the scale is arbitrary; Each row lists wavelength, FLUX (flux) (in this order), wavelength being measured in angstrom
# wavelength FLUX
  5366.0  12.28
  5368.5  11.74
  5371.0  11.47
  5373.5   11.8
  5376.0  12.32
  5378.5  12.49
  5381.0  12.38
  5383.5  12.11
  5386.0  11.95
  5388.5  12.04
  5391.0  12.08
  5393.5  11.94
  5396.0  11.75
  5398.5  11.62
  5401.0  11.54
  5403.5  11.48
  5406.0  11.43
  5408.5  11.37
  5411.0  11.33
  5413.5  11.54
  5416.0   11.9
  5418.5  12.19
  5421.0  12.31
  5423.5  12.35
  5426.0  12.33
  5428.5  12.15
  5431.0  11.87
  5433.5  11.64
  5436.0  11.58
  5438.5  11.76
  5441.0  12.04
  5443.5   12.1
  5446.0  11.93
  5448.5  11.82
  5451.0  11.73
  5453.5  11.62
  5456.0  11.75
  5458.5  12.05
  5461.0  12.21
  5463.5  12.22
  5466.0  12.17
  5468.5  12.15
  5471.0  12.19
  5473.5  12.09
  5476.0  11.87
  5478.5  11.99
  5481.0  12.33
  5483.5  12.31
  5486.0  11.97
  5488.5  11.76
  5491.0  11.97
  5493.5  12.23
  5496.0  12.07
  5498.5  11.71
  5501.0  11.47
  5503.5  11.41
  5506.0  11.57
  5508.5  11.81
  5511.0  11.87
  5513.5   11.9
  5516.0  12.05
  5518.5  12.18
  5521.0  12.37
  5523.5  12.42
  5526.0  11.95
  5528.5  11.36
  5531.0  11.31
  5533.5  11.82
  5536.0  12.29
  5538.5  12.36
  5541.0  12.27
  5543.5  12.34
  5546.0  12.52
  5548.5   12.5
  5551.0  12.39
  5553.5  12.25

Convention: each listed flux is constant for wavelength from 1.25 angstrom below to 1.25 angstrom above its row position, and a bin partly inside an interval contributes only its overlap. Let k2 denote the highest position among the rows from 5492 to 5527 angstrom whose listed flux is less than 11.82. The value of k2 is 5508.5 angstrom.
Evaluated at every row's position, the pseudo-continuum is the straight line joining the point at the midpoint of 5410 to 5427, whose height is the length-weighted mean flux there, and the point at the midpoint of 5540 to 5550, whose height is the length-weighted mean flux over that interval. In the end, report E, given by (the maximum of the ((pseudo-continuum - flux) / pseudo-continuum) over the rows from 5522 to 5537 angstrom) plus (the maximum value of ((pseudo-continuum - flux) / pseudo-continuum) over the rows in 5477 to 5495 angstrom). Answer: 0.12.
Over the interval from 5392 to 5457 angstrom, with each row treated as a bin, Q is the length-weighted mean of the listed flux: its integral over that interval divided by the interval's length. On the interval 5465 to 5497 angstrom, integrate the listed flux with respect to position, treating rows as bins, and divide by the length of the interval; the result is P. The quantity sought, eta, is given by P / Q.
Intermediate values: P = 12.1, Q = 11.81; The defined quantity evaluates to 1.02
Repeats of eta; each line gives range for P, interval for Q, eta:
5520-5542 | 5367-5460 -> 1.01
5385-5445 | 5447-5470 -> 0.99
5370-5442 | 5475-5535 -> 1.00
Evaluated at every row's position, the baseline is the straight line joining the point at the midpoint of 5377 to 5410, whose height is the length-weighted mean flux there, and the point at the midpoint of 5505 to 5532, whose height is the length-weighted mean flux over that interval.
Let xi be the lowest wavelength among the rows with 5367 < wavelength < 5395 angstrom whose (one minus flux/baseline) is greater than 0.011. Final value 5371.0 angstrom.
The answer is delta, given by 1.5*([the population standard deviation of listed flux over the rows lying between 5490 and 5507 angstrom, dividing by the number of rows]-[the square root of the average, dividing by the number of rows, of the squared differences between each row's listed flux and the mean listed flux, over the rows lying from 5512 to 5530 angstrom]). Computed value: -0.05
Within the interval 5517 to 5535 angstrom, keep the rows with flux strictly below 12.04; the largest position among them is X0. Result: 5533.5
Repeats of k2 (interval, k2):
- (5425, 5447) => 5438.5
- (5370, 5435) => 5433.5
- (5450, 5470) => 5456.0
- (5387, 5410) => 5408.5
